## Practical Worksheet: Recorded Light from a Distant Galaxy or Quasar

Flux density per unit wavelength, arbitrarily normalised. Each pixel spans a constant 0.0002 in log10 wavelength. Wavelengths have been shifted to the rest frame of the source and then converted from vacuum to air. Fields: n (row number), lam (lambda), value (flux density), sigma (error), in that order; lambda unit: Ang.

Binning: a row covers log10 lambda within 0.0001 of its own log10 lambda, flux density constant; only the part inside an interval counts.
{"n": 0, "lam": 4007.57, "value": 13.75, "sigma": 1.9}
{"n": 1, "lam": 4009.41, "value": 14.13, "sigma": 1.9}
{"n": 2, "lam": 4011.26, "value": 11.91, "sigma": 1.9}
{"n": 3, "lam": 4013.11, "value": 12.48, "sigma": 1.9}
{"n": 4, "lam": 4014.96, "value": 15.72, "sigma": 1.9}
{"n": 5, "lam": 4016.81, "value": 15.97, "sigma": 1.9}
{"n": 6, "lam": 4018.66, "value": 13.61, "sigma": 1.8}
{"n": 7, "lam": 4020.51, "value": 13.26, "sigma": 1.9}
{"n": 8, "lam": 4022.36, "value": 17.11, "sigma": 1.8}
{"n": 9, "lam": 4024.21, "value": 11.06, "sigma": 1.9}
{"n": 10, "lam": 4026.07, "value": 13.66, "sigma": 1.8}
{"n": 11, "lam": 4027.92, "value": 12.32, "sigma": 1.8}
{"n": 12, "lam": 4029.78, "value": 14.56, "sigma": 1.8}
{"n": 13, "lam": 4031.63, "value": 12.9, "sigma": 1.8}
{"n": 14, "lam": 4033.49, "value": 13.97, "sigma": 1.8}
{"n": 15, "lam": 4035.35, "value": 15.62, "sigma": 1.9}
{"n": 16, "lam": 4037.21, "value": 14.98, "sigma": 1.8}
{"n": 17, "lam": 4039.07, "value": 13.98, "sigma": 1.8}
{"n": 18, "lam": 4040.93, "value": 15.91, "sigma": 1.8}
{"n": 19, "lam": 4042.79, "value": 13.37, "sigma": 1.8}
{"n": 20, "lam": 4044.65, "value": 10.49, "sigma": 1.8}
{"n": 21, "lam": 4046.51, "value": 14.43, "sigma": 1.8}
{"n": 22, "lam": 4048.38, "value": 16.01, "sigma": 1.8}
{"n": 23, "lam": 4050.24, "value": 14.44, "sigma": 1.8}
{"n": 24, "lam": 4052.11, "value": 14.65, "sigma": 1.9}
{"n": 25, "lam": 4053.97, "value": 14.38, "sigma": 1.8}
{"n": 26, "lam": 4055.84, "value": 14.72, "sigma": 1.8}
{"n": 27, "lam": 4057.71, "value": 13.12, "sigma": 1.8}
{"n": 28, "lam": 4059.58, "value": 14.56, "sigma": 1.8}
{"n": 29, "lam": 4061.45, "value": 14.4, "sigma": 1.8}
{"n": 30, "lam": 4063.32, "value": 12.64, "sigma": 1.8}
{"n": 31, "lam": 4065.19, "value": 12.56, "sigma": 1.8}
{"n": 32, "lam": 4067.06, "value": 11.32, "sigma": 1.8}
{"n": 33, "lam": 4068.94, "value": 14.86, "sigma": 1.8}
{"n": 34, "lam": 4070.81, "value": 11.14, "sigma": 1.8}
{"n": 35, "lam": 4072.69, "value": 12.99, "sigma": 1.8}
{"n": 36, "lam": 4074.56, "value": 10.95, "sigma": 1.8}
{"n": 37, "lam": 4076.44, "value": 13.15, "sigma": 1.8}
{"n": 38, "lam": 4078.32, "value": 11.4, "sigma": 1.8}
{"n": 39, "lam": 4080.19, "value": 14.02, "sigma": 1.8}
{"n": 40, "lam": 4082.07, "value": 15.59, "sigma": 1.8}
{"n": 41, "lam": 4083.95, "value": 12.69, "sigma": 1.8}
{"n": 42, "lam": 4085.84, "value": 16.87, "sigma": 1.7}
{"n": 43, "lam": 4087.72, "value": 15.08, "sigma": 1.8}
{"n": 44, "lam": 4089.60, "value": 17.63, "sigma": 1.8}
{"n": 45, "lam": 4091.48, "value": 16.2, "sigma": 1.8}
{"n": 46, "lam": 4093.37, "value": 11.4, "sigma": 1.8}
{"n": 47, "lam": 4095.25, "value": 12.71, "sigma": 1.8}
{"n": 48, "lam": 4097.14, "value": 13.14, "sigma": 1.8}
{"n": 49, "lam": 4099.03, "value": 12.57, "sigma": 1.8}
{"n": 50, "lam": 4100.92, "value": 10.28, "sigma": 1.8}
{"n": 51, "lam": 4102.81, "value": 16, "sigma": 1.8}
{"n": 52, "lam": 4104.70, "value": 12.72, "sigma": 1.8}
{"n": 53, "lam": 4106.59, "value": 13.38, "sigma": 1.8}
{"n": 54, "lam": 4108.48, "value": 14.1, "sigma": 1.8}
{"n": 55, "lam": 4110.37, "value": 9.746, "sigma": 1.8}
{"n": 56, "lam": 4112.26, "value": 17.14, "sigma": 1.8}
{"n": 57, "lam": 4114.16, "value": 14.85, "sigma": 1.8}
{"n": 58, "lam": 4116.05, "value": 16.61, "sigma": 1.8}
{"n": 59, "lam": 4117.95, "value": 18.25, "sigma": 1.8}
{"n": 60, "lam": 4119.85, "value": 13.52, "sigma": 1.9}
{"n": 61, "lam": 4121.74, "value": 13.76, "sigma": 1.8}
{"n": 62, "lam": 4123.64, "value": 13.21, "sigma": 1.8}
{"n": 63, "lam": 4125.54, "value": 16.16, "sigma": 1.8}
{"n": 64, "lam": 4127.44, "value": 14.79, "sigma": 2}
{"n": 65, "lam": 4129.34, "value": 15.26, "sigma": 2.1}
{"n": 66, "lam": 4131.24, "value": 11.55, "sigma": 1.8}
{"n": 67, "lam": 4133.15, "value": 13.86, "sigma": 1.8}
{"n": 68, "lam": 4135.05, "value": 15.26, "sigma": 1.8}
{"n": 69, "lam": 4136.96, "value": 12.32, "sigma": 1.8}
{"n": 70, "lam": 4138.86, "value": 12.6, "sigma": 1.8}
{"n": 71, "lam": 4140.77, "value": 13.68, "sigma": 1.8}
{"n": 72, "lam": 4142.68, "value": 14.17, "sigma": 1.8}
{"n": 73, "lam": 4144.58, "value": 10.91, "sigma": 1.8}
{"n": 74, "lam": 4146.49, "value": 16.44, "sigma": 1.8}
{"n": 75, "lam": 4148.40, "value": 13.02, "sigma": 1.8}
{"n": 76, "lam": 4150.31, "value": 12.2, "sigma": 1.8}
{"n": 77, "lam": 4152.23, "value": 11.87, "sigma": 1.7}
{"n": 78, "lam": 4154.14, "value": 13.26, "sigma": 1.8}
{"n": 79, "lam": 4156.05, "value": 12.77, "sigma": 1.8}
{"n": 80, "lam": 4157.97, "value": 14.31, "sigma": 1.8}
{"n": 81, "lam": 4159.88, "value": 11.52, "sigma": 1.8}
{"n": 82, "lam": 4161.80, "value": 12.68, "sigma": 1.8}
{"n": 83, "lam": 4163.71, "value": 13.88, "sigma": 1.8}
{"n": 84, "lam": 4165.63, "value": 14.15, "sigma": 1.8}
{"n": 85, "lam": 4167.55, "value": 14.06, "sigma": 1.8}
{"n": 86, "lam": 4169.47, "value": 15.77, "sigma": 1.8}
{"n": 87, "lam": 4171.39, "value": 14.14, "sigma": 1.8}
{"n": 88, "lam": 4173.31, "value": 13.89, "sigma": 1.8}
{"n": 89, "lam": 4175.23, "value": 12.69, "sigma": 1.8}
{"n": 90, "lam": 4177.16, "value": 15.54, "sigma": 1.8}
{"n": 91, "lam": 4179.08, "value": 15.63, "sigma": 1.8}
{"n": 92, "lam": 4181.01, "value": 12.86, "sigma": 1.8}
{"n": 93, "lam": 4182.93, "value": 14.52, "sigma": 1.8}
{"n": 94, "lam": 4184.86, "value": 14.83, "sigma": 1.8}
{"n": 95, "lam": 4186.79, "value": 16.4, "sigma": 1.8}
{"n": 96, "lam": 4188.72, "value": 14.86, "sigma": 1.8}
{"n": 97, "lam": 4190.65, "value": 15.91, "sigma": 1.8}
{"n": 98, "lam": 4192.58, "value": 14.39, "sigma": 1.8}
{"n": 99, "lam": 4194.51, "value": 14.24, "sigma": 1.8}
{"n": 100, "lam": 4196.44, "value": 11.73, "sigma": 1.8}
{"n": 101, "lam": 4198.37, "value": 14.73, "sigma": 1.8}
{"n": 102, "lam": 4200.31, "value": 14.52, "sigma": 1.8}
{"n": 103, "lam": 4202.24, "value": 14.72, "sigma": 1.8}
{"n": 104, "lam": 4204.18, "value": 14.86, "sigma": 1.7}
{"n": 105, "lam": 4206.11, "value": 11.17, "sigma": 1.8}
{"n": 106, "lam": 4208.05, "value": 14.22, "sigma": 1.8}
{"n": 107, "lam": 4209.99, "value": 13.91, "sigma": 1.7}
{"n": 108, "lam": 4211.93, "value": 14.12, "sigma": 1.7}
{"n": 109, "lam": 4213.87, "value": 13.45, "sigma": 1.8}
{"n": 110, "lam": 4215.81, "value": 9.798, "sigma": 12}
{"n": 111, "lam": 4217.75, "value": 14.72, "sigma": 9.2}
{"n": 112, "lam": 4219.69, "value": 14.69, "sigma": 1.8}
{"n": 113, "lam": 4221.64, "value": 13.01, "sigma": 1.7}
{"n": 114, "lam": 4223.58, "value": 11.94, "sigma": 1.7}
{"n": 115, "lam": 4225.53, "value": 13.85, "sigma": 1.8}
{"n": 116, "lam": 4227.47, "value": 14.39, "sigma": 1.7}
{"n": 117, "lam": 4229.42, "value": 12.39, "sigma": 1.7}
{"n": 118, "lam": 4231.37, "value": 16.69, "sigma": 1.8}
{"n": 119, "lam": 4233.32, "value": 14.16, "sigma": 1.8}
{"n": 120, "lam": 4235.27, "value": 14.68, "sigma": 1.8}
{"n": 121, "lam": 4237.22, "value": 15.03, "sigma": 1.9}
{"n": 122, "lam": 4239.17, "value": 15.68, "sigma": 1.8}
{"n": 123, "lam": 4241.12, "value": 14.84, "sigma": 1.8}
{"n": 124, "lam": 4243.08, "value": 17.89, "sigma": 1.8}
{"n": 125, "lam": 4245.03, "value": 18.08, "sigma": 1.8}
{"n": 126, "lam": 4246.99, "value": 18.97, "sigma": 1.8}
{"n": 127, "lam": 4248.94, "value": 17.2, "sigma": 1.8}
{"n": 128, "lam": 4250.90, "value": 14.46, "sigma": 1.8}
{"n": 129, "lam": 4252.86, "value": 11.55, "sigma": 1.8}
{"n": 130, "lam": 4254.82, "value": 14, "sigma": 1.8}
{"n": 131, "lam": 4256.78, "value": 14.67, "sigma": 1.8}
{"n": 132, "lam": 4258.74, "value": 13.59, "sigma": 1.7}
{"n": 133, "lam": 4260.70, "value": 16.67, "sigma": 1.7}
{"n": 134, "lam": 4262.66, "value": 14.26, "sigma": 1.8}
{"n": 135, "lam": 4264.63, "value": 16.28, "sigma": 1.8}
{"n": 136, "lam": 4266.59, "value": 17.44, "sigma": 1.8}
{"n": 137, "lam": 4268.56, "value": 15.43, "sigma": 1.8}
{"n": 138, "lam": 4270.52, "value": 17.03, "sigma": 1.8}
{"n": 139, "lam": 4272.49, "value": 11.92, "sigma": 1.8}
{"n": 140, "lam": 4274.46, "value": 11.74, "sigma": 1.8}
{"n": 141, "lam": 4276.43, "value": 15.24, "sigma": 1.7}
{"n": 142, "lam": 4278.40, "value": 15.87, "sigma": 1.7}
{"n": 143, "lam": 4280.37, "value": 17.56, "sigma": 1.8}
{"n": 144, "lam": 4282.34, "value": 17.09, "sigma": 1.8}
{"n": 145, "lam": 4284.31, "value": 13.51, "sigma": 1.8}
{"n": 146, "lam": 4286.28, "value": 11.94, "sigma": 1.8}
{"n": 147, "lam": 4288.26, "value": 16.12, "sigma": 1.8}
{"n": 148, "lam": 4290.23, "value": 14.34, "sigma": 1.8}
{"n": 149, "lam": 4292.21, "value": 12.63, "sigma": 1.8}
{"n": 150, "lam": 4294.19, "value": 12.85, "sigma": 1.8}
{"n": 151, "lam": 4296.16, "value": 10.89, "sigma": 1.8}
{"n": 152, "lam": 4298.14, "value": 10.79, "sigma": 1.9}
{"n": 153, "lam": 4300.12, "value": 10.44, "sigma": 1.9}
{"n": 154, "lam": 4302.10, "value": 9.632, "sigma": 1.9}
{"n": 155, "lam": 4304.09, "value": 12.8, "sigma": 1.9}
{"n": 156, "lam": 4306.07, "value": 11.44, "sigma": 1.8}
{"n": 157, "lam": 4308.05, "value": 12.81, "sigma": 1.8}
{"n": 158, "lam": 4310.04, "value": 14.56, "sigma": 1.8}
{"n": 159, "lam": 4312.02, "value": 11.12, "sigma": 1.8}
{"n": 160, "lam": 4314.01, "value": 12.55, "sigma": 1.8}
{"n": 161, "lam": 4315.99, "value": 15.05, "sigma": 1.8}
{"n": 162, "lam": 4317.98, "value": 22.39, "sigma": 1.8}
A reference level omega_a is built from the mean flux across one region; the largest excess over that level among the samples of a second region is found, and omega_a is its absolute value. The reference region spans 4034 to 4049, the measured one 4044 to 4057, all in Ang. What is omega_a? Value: 1.7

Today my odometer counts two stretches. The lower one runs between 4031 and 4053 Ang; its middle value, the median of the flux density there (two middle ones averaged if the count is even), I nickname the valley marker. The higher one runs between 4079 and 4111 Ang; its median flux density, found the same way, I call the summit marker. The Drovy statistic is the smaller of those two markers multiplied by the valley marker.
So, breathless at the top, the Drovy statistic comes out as 193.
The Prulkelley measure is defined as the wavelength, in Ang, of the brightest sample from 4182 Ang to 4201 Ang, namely 4186.79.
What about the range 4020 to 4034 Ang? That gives 4022.36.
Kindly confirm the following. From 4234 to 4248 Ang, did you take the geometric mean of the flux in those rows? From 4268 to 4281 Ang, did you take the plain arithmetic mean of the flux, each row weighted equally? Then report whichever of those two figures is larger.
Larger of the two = 16.4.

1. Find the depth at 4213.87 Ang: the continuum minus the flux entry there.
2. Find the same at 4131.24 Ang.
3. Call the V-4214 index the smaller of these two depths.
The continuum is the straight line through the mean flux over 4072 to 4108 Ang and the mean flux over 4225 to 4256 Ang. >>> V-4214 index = 1.5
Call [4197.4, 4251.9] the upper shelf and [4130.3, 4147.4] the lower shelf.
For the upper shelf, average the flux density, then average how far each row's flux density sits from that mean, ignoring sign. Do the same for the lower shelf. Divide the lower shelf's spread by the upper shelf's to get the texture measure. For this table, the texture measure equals 1.05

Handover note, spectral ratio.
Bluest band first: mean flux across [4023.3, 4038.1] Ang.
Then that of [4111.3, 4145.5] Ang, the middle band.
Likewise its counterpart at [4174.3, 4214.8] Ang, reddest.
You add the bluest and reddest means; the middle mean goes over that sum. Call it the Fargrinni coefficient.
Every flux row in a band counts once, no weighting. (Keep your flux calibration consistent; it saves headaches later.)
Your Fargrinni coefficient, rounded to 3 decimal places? 0.514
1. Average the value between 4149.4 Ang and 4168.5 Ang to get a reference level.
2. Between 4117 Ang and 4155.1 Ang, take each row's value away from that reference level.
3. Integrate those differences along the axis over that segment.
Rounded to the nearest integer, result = -28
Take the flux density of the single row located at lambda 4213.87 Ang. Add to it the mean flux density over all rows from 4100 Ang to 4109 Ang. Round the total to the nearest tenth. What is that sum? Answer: 26.7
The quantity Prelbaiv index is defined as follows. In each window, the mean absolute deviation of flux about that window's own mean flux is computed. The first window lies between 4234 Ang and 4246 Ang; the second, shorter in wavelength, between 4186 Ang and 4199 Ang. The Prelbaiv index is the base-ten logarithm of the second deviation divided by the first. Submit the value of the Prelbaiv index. -0.12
